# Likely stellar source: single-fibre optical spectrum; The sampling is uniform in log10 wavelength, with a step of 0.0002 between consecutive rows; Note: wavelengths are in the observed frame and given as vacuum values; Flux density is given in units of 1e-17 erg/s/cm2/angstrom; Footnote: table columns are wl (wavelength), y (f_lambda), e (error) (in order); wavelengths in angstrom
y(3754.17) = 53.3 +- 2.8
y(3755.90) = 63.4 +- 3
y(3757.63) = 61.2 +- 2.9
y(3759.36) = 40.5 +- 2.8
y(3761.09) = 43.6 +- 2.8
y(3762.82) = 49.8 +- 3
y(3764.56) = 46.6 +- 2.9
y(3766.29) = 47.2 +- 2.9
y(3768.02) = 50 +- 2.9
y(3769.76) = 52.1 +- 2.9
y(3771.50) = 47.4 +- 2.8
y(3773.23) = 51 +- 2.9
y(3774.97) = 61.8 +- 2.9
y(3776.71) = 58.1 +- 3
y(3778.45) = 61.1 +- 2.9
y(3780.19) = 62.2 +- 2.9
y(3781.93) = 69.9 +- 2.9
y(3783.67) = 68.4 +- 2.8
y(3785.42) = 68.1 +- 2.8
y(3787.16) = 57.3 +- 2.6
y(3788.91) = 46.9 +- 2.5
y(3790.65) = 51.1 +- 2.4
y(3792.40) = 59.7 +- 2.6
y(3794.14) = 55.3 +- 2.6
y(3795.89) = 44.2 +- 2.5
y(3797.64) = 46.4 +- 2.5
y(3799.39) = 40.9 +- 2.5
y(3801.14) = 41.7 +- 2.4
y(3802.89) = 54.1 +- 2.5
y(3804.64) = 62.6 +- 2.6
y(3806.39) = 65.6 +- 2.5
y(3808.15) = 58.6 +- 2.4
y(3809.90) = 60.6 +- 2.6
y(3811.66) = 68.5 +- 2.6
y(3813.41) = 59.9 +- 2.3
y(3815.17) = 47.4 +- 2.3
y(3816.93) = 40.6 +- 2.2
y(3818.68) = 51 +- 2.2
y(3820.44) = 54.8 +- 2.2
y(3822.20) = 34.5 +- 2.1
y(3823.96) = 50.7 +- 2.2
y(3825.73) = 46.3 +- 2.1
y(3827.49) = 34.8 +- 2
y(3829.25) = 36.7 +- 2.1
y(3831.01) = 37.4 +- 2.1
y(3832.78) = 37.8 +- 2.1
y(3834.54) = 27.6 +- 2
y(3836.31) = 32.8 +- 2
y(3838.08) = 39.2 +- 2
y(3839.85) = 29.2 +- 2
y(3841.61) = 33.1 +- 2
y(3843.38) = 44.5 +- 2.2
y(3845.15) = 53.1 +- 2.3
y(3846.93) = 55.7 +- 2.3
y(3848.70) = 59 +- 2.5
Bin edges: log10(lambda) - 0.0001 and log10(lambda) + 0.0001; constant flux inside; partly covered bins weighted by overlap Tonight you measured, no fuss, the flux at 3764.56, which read 46.6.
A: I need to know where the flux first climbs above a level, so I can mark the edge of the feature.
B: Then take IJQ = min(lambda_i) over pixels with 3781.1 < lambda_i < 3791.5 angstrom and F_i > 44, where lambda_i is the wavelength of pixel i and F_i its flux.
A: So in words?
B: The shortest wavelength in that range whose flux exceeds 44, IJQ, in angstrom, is 3781.93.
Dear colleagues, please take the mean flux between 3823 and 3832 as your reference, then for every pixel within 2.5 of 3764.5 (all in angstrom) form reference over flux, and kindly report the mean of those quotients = 0.86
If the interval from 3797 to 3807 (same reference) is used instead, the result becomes 0.82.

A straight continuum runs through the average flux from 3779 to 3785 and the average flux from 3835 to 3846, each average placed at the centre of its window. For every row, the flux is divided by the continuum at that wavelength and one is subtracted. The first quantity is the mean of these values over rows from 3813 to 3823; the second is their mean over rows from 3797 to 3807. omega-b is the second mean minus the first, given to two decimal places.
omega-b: -0.05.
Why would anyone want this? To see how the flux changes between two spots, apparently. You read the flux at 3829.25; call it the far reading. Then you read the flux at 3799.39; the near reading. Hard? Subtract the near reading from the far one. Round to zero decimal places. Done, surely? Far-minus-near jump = -4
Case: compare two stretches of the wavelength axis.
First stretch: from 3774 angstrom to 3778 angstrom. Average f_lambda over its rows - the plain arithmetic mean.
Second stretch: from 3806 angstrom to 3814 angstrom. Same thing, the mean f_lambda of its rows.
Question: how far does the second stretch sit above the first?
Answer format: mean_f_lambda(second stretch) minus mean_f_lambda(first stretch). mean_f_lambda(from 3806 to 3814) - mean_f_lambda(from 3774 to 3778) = 3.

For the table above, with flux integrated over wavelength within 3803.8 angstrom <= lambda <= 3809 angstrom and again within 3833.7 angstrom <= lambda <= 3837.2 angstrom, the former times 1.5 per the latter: 4.6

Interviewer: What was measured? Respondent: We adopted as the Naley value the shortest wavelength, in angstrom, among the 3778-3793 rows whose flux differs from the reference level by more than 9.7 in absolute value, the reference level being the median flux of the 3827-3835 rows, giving 3778.45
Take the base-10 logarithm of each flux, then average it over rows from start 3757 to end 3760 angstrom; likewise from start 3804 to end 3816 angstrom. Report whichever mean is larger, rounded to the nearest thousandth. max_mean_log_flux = 1.779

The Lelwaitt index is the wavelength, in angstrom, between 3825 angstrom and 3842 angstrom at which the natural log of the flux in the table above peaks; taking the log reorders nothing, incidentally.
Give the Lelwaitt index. 3825.73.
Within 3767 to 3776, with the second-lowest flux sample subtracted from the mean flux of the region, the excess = 2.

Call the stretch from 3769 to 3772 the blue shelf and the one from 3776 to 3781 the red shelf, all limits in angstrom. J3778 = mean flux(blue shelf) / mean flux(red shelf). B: 0.82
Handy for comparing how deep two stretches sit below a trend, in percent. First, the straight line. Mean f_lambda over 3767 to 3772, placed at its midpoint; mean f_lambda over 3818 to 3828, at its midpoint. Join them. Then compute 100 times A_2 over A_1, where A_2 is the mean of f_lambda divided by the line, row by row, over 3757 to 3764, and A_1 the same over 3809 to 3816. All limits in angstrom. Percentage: 75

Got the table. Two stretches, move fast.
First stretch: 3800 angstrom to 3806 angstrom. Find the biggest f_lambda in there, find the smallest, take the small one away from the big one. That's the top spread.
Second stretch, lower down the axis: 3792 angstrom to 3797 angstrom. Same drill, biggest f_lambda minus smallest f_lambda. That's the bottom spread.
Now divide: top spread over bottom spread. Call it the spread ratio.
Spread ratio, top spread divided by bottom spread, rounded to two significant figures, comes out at 1.3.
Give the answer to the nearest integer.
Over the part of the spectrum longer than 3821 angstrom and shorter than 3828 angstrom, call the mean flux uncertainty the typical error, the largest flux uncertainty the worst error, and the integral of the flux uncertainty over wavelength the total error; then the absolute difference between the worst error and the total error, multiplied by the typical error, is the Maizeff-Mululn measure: 26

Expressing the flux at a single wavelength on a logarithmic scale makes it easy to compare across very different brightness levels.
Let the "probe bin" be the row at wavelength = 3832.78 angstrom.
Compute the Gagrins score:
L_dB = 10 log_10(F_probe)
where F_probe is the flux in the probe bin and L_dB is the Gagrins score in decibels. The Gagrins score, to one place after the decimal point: 15.8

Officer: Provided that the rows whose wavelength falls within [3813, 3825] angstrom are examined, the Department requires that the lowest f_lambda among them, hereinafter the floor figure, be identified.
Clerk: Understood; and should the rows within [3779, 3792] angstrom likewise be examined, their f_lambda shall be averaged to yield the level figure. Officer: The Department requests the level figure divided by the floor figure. 1.8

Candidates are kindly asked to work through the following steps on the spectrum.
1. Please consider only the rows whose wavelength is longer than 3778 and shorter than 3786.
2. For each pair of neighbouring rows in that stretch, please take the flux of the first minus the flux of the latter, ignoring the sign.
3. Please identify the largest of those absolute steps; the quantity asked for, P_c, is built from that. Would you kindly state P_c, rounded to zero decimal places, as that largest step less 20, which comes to -12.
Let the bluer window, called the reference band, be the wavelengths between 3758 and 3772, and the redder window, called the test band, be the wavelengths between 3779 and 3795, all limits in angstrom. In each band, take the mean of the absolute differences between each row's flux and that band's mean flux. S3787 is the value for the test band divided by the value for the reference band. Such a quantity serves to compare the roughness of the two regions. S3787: 2.41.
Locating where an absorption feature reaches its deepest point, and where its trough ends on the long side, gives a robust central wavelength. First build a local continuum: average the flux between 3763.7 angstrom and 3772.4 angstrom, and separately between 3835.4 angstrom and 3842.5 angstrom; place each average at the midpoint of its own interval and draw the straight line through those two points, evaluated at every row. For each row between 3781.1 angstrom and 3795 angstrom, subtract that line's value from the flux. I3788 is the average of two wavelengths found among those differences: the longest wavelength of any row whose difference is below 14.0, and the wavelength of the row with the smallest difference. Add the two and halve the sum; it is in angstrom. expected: 3791.5 angstrom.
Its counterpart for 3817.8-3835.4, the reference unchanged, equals 3834.5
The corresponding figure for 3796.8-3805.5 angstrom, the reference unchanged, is 3801.1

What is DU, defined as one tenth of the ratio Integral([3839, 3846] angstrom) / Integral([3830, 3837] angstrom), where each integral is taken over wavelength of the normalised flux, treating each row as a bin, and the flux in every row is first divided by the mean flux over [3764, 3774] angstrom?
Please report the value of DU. 0.12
